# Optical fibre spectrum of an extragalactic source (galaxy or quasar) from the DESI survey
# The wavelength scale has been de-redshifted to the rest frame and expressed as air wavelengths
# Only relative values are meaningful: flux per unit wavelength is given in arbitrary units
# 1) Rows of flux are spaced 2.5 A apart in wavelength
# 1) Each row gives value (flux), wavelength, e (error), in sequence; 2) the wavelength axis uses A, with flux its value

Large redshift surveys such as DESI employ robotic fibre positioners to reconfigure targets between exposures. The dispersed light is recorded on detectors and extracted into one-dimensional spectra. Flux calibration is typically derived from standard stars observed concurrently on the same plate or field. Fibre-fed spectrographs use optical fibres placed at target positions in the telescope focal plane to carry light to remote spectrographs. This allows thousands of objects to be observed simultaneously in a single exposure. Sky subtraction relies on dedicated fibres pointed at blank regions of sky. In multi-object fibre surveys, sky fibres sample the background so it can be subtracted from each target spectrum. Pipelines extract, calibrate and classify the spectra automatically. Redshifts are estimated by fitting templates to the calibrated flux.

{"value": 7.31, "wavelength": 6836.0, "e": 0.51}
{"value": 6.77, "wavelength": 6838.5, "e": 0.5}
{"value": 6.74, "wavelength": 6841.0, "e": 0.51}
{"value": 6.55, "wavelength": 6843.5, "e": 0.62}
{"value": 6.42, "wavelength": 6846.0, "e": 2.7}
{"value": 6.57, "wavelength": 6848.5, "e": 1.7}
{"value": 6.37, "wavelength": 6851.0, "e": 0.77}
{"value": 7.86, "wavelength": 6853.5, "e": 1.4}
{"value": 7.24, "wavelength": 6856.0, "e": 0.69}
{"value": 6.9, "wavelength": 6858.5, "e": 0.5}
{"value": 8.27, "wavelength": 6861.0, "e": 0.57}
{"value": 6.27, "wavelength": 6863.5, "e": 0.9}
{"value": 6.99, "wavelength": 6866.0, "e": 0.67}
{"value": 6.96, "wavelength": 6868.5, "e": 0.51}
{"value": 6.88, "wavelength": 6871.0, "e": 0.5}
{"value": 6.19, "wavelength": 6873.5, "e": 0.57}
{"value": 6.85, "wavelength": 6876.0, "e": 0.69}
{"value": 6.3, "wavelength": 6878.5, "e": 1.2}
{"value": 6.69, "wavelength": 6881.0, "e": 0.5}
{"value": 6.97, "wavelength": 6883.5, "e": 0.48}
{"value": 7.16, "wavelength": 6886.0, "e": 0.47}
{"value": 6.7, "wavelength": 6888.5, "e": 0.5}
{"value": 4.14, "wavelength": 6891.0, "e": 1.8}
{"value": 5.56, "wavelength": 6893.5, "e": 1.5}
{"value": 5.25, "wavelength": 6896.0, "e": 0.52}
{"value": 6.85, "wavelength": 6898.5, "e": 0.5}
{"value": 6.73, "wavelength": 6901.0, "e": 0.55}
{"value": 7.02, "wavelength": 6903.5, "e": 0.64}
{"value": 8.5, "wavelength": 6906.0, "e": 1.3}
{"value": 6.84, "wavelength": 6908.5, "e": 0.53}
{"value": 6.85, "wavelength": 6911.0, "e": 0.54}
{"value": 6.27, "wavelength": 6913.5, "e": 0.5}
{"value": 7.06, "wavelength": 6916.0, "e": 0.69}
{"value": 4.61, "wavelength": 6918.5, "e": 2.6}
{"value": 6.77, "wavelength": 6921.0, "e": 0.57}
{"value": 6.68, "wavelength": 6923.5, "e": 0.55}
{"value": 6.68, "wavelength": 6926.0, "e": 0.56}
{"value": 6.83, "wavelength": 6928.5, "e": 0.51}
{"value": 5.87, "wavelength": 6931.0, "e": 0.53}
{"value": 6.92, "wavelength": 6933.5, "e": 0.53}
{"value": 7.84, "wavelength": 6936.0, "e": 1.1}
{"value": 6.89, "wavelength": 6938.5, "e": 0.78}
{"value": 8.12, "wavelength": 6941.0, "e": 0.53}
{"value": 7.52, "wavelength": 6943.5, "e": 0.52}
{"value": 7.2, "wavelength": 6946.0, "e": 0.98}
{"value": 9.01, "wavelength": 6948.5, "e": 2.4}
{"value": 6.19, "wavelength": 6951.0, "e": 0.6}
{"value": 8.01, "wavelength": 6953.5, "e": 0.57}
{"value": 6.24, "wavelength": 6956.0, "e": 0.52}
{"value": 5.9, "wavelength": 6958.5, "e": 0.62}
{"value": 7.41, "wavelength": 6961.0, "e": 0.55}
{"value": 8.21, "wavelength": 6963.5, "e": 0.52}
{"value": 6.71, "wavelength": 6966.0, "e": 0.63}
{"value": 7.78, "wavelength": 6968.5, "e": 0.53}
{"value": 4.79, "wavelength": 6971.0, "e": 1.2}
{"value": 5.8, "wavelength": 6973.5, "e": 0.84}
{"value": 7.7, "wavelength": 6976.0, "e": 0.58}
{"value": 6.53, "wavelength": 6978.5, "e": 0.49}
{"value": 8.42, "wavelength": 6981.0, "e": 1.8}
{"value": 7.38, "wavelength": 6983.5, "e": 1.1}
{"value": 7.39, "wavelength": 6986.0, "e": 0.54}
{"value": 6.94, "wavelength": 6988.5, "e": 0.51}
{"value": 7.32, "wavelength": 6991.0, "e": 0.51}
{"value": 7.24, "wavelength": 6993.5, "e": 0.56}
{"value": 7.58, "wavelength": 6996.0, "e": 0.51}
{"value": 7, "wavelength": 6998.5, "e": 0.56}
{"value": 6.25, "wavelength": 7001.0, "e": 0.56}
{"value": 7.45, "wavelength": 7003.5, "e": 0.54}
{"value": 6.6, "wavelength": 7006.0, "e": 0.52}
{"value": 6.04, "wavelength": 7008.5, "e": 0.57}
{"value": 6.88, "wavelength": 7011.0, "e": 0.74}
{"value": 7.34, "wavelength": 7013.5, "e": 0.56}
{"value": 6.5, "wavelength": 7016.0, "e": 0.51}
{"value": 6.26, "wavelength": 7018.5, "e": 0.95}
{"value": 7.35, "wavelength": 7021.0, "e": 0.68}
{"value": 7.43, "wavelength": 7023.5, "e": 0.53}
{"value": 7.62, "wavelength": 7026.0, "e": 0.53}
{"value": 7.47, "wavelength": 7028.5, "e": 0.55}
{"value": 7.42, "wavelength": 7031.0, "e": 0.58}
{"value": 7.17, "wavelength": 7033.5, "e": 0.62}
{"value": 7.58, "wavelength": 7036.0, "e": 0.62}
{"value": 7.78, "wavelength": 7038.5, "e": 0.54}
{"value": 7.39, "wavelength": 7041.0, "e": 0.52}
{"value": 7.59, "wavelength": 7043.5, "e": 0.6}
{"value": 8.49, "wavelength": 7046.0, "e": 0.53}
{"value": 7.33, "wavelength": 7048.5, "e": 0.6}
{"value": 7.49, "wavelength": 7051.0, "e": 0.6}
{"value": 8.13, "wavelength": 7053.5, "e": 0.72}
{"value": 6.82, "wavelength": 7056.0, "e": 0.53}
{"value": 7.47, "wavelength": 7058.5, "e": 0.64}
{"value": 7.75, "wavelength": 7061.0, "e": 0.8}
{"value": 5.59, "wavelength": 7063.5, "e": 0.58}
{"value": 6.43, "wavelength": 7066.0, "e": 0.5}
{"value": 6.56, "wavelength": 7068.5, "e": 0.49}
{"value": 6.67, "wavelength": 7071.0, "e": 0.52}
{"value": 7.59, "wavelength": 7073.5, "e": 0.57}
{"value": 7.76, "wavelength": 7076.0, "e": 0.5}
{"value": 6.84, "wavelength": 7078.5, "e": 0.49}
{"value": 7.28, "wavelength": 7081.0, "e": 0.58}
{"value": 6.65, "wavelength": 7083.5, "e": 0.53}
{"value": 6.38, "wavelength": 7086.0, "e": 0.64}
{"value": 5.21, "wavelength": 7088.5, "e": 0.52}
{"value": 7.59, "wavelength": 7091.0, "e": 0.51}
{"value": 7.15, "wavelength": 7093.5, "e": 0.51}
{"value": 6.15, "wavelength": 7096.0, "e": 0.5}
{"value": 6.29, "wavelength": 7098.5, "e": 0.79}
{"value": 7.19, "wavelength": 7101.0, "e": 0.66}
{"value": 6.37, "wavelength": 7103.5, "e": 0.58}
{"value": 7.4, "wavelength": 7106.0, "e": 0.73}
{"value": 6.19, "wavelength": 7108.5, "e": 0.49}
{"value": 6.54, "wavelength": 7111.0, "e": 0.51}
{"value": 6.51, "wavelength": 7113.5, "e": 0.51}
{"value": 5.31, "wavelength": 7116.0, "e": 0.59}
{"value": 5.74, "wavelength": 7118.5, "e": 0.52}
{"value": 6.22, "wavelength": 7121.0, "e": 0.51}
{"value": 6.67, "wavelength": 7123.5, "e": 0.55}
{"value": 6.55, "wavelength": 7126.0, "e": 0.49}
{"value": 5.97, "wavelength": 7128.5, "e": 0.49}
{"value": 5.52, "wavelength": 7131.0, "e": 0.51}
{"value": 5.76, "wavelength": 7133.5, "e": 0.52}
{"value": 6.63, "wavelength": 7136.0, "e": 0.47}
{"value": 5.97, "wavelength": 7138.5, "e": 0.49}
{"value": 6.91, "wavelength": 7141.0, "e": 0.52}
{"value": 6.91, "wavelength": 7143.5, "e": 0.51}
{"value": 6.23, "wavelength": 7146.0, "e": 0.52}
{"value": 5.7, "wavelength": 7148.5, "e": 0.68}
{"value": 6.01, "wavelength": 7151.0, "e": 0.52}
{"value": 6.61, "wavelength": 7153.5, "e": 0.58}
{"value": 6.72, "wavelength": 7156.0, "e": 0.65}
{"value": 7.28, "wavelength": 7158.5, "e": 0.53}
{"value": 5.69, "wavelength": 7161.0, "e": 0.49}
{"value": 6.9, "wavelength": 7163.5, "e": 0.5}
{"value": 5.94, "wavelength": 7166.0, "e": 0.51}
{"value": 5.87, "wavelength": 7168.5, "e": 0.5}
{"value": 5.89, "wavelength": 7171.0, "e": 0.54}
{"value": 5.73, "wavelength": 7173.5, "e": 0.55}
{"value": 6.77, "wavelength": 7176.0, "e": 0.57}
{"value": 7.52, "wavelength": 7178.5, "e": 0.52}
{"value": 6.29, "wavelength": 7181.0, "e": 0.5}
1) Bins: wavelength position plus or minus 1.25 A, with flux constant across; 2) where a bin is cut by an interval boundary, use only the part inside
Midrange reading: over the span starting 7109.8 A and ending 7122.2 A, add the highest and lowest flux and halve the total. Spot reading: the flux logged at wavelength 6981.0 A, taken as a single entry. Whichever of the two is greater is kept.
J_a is 8.4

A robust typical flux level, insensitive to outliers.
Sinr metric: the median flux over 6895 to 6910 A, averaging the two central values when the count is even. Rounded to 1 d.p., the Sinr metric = 6.8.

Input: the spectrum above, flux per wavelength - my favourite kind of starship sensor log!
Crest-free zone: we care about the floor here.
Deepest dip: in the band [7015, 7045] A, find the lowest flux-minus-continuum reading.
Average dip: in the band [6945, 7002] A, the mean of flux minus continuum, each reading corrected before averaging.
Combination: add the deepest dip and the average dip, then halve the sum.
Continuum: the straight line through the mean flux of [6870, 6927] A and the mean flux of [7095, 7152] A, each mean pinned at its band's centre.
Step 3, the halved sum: 0.3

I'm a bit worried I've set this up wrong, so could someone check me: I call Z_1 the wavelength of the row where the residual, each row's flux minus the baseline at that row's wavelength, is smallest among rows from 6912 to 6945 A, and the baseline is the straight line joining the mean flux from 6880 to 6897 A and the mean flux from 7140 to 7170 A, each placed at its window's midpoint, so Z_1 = 6918.5 A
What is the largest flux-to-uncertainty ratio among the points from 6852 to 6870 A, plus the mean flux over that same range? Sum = 21.7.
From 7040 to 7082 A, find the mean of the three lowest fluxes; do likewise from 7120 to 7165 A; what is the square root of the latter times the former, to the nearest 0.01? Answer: 5.91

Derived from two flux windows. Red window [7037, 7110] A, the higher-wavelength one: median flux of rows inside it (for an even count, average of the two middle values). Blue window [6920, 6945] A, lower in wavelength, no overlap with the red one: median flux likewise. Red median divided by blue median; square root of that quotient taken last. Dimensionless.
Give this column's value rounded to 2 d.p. 1.02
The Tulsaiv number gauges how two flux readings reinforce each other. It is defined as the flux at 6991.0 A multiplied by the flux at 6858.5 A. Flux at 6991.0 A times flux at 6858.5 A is 51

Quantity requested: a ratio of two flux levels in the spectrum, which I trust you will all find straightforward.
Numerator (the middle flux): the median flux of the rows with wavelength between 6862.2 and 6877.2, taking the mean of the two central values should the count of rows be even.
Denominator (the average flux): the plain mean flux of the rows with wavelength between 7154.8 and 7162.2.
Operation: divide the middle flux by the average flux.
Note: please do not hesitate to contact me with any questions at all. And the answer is 1.05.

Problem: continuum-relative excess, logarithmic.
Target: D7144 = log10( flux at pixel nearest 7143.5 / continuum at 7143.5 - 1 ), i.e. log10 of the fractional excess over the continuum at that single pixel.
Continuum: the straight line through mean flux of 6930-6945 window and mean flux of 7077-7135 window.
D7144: -0.97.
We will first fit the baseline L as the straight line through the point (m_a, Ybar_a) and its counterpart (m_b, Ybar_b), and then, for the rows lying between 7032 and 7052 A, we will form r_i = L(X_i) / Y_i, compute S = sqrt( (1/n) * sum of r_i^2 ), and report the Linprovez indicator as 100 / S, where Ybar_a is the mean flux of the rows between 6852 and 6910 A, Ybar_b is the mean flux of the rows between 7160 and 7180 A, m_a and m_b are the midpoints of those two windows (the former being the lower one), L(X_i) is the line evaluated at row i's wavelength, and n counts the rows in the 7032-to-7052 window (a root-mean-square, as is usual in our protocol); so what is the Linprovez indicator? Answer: 117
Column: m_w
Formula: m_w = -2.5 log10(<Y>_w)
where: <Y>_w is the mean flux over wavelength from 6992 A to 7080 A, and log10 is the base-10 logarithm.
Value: -2.14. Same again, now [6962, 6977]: -2.09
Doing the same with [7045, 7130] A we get -2.08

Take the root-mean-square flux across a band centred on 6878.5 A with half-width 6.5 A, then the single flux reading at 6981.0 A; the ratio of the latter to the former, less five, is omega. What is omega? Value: -3.73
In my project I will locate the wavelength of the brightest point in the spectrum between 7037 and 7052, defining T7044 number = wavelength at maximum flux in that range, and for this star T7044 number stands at 7046.0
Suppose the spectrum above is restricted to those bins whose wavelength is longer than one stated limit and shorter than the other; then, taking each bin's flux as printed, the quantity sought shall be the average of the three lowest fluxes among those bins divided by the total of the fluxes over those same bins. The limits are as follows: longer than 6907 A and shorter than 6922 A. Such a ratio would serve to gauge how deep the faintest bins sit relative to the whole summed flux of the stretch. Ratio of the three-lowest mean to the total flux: 0.153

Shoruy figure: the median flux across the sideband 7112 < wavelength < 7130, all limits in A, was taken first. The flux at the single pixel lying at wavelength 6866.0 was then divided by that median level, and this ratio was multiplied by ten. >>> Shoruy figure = 11.2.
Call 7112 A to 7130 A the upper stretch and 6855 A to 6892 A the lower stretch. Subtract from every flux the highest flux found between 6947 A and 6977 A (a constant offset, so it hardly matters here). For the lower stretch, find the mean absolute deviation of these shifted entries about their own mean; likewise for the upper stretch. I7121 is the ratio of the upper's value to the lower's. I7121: 0.76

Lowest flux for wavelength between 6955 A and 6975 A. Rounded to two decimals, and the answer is 4.79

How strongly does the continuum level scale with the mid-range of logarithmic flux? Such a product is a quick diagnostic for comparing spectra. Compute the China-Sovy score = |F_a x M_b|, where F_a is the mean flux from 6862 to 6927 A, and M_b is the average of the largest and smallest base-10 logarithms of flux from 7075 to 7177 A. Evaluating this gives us 5.25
